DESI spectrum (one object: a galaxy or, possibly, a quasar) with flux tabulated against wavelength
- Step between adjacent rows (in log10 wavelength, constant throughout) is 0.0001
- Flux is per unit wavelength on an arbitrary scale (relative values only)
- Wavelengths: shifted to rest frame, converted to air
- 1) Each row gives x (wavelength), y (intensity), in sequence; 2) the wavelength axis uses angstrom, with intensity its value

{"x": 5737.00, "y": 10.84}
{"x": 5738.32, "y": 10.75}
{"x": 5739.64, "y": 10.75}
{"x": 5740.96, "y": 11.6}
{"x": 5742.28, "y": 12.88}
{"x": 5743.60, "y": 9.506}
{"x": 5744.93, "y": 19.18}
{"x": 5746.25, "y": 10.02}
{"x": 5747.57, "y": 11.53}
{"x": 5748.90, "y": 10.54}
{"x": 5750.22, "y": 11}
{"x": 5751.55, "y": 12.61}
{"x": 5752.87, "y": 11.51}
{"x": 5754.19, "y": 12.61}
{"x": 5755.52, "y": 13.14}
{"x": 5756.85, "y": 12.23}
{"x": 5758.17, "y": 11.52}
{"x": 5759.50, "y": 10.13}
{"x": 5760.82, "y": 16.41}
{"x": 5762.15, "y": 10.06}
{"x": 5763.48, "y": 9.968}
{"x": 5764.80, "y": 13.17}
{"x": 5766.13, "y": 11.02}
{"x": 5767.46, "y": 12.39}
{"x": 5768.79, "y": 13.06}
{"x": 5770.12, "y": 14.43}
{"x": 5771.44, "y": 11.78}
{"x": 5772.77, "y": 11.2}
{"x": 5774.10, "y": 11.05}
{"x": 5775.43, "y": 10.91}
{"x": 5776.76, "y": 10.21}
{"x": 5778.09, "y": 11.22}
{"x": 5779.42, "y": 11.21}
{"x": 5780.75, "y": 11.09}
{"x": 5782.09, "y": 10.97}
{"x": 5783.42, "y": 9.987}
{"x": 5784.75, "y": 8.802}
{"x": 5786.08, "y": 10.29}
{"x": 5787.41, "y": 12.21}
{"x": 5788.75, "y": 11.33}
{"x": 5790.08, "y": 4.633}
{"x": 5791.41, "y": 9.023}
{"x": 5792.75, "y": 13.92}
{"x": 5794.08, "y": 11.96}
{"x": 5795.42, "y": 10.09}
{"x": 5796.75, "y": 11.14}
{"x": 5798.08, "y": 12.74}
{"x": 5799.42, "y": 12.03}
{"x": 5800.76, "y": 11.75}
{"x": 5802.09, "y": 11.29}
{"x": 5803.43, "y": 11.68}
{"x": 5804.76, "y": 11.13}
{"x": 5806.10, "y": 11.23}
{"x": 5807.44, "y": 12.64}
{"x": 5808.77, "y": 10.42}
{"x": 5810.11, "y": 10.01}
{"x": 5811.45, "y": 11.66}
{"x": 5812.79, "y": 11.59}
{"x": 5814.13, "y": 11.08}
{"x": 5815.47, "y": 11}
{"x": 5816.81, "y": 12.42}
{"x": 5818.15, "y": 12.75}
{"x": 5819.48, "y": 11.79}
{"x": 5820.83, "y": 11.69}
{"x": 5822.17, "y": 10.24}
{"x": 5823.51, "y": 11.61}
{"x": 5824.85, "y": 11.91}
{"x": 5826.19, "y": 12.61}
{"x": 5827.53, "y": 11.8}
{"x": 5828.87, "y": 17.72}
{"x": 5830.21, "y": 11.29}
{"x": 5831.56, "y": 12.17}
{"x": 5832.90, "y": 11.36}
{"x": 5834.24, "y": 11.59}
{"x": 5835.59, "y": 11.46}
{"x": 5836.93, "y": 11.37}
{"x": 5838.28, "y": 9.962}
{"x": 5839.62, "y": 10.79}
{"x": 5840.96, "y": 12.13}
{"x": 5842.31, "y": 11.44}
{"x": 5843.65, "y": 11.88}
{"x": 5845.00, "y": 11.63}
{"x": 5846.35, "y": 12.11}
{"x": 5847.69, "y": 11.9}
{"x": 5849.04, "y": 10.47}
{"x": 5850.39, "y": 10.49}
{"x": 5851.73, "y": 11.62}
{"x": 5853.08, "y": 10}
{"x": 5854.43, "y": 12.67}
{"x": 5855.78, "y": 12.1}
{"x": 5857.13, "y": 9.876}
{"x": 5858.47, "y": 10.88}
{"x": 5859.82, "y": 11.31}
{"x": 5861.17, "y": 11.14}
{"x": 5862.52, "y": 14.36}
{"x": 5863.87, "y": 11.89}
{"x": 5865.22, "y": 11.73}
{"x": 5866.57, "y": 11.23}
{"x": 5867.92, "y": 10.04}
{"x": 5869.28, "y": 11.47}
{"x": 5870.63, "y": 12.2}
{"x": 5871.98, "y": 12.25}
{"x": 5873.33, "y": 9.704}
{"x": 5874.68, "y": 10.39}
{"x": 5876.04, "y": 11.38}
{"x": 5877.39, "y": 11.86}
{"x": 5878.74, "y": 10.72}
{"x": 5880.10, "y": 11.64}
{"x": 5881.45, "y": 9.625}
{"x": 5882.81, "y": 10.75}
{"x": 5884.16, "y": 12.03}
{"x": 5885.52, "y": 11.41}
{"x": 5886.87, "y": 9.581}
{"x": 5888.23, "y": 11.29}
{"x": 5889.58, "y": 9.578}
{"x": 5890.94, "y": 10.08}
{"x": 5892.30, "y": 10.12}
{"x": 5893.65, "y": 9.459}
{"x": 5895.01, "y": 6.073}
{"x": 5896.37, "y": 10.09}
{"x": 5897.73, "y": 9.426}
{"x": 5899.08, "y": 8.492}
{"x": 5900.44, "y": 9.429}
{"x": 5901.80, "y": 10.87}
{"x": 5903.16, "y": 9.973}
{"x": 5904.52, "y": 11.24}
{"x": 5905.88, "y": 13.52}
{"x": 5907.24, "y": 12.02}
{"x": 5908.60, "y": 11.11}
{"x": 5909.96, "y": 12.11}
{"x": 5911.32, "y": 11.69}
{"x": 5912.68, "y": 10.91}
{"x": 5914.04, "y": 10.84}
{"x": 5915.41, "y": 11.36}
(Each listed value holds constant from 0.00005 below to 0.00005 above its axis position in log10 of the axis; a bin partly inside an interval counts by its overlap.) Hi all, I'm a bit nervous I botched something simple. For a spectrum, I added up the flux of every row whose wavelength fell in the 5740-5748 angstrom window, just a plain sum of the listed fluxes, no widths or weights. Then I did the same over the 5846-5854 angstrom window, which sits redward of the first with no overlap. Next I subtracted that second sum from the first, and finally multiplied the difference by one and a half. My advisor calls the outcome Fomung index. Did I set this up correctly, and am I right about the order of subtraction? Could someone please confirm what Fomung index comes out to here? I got 12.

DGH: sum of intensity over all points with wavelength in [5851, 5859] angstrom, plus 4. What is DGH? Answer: 71.1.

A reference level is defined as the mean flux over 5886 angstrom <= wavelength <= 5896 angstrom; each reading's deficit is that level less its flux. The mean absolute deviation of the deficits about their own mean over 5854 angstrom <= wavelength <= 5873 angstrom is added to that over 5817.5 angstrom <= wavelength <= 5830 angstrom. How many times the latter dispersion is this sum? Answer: 1.6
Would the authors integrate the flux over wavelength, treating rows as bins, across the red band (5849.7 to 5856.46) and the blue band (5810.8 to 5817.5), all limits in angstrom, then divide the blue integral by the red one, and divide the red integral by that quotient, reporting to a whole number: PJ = 76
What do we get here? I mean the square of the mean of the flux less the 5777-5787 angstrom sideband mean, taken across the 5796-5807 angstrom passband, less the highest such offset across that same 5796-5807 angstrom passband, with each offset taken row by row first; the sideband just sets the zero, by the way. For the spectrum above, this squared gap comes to 1.2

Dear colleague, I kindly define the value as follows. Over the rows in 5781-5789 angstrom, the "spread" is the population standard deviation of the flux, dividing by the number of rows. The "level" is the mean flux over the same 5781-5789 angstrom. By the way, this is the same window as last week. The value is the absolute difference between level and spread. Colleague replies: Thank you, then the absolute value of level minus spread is 9.5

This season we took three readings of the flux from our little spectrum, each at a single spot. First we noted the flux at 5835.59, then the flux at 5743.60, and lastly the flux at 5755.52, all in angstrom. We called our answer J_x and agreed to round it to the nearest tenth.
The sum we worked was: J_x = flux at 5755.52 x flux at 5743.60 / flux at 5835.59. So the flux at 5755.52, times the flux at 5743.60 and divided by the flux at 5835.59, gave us 10.9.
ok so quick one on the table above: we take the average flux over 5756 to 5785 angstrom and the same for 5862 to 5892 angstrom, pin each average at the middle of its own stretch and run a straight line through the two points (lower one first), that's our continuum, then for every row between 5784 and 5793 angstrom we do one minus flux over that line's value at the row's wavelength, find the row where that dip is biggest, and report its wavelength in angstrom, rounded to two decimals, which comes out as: 5790.08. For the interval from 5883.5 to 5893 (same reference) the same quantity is 5886.87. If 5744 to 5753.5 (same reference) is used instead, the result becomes 5746.25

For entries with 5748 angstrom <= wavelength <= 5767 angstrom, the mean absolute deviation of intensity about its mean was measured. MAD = 1.29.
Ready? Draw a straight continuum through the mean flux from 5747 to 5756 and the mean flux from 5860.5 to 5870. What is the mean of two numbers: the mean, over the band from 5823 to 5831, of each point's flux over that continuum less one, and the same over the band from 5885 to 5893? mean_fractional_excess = -0.01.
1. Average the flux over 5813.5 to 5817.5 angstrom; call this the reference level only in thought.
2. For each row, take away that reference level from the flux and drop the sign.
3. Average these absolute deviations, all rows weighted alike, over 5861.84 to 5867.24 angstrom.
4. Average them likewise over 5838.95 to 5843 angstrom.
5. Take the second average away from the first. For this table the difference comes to 0.5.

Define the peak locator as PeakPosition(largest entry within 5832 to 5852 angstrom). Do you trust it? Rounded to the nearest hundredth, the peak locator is 5840.96 angstrom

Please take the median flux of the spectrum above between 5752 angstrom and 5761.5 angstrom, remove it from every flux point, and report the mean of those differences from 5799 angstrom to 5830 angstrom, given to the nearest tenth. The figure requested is -0.4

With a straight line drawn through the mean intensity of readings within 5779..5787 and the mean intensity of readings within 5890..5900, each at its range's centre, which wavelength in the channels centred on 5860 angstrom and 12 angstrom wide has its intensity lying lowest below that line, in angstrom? 5857.13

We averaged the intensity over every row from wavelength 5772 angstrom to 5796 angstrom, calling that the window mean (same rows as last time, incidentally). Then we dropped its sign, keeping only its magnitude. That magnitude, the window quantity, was 10.6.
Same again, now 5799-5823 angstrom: 11.5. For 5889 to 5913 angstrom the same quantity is 10.3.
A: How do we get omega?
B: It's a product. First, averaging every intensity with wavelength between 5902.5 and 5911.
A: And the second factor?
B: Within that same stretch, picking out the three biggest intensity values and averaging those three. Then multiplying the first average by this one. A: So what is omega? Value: 146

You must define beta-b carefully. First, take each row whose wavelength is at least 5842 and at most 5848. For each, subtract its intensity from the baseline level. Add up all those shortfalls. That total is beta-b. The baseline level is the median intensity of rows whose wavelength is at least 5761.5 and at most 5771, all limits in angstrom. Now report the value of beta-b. 3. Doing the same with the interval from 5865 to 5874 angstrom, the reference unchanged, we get 8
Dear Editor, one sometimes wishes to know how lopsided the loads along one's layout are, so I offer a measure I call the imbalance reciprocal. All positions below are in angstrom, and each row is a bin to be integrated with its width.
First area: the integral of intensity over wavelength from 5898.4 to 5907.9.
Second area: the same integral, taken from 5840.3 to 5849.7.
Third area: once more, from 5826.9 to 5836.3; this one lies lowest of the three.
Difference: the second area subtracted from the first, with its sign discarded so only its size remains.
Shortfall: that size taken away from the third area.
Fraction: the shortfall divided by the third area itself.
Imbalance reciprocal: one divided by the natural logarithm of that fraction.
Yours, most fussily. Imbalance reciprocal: -16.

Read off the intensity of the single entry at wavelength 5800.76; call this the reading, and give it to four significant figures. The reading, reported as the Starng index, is 11.75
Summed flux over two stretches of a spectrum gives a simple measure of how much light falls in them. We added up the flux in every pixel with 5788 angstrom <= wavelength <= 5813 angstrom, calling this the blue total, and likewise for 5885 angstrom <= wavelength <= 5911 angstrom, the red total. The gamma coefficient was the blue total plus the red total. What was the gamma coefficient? 406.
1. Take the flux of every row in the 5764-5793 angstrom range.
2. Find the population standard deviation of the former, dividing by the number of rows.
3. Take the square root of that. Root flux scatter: 1.4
